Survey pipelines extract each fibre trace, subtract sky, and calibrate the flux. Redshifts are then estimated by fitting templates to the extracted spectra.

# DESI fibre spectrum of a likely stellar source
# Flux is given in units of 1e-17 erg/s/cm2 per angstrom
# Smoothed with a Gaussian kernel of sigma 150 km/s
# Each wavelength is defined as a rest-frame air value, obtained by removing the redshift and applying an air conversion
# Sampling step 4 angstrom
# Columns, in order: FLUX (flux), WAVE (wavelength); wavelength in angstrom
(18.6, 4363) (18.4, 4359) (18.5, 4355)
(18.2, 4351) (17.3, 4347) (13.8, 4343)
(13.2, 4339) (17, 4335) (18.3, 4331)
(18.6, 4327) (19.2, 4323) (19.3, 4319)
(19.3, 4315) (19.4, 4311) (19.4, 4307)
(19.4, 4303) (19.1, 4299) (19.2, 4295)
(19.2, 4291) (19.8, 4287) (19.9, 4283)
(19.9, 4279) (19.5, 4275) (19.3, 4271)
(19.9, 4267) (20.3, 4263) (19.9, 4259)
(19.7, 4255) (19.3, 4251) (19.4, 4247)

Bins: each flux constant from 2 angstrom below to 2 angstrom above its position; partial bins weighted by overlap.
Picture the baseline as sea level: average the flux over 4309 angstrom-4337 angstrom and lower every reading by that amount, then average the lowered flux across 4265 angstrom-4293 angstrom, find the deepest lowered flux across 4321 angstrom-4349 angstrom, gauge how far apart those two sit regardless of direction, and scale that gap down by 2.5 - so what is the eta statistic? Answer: 2.58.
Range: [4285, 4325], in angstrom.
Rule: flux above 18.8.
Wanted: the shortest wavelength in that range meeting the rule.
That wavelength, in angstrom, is 4287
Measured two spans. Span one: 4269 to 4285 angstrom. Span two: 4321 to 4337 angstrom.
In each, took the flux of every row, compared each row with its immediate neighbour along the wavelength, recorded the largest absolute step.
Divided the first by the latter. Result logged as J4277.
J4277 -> 0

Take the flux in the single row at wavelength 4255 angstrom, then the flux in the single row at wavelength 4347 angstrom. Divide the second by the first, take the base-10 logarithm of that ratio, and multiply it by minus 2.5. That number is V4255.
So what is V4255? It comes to 0.14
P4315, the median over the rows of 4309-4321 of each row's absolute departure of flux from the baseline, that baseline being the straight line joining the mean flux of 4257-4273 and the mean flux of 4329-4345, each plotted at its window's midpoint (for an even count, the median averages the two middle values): 2.4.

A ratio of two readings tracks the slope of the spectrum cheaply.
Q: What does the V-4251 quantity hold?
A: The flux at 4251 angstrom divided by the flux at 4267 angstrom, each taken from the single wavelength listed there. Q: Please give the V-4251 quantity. 0.97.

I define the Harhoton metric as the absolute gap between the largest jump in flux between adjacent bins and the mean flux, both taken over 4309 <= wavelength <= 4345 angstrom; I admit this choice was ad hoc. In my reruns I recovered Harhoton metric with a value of 13.8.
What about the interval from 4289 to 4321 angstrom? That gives 19.0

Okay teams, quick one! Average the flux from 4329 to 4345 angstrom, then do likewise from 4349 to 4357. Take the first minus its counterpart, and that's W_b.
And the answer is -2.8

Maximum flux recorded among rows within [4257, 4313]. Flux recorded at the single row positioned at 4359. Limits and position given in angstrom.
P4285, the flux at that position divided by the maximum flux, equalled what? 0.91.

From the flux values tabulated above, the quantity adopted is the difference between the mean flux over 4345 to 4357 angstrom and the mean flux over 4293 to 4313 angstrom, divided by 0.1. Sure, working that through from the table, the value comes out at -13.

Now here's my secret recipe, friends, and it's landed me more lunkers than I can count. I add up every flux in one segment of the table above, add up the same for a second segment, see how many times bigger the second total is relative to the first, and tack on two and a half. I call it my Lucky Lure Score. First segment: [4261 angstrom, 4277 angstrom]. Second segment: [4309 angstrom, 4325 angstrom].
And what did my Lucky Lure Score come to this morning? 3.48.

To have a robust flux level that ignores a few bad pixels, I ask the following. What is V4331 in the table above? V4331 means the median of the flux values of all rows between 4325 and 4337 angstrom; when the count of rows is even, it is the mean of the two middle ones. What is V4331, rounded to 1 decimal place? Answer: 18.3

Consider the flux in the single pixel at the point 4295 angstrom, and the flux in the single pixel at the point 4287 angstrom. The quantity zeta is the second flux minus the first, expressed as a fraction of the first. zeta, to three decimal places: 0.031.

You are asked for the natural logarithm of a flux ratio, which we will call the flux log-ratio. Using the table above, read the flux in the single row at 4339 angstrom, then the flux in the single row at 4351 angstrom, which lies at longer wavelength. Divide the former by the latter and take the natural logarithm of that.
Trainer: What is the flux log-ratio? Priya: -0.32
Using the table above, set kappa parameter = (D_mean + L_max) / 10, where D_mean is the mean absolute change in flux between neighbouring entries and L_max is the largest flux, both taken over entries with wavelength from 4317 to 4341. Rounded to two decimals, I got 2.05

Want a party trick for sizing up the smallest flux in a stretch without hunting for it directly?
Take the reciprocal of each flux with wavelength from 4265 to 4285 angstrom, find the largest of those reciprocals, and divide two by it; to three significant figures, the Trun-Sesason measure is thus 38.6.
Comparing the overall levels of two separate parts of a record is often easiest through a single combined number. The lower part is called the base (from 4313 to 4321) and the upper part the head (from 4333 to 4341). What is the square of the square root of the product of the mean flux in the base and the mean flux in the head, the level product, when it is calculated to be 291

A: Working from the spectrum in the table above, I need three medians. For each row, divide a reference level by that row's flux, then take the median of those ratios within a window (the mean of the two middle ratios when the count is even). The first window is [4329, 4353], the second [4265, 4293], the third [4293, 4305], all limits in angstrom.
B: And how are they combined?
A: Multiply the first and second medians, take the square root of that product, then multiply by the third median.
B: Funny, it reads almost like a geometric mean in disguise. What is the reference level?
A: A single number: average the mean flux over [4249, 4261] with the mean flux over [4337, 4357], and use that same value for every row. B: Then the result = 0.91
